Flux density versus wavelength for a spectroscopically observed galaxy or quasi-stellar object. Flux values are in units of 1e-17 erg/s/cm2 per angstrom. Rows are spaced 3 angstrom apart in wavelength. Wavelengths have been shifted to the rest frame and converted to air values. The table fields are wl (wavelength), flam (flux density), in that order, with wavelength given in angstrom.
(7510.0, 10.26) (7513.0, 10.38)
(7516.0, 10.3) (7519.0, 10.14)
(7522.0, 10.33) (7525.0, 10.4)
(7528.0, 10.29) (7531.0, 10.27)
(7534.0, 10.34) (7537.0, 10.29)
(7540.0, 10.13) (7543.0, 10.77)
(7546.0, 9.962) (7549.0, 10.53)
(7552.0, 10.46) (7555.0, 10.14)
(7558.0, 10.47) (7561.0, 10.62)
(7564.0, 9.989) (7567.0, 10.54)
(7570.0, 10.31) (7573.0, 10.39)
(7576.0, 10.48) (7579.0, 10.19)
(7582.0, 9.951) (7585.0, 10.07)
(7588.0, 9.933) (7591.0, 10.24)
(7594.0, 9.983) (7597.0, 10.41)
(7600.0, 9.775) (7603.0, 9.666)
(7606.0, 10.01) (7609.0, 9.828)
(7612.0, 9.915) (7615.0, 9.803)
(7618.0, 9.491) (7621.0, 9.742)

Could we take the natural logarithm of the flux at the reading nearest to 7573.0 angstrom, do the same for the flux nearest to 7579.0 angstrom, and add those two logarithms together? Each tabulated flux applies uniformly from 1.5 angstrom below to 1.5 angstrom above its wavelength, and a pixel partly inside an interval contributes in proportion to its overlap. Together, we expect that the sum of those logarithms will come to 4.66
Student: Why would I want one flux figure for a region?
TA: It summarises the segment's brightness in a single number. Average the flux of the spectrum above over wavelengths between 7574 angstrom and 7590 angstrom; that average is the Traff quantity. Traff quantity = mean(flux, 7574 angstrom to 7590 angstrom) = 10.1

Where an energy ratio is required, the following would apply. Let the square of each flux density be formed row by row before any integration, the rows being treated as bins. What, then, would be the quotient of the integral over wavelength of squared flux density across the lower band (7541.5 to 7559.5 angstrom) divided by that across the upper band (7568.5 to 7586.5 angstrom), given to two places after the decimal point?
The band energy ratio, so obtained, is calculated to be 1.03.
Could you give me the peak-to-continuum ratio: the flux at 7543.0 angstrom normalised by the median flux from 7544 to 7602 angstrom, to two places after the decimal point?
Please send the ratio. 1.05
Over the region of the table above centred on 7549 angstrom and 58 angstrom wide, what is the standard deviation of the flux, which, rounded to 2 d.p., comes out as 0.20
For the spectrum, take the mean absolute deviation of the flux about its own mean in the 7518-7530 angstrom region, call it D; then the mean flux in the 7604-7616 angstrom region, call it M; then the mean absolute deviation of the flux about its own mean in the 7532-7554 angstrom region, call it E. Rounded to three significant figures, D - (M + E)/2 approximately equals -4.97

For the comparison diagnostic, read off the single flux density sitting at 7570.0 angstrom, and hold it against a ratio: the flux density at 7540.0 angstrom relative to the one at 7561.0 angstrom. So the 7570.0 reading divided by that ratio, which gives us 10.8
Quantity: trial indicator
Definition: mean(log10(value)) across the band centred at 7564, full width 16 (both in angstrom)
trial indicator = 1.02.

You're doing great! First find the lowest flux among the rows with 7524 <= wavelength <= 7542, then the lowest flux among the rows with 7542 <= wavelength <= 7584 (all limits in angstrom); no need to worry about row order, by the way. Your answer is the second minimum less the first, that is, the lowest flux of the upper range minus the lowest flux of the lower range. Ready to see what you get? -0.18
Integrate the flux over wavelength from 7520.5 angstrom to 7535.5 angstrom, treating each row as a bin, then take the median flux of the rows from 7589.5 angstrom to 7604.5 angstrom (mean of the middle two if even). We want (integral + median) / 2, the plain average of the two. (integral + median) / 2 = 82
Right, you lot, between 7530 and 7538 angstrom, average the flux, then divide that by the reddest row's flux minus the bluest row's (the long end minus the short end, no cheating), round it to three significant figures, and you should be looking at 515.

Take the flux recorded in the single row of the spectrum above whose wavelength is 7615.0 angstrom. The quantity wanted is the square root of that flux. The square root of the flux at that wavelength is 3.13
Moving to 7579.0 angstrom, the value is 3.19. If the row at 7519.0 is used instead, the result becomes 3.18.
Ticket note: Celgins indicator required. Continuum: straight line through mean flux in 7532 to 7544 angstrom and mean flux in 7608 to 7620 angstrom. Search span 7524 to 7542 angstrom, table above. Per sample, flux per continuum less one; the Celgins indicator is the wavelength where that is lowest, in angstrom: 7540.0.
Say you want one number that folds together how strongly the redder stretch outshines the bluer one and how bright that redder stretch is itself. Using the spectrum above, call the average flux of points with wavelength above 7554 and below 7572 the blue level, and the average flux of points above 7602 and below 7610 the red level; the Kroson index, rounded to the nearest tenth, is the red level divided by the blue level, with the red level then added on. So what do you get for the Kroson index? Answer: 10.8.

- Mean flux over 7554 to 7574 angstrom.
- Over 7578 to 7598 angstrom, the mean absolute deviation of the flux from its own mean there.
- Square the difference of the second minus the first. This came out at 104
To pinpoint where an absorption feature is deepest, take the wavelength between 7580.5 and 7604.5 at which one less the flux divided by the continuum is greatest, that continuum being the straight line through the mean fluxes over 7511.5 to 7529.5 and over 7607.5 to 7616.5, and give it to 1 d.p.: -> 7603.0 angstrom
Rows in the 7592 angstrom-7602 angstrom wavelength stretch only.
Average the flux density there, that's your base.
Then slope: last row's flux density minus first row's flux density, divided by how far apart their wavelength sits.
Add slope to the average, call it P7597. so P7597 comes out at 10.0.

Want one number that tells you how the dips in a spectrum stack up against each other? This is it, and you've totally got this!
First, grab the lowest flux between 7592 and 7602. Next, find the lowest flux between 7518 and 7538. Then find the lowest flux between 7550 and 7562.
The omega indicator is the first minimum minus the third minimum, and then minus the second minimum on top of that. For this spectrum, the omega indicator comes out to -10.5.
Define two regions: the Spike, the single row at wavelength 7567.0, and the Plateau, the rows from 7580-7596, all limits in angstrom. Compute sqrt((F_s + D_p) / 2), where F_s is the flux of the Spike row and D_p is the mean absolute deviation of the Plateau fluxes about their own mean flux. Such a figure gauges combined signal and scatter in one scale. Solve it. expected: 2.31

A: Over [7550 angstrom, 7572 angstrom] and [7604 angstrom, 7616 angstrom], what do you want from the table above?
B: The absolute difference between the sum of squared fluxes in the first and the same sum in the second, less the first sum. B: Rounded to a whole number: -391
